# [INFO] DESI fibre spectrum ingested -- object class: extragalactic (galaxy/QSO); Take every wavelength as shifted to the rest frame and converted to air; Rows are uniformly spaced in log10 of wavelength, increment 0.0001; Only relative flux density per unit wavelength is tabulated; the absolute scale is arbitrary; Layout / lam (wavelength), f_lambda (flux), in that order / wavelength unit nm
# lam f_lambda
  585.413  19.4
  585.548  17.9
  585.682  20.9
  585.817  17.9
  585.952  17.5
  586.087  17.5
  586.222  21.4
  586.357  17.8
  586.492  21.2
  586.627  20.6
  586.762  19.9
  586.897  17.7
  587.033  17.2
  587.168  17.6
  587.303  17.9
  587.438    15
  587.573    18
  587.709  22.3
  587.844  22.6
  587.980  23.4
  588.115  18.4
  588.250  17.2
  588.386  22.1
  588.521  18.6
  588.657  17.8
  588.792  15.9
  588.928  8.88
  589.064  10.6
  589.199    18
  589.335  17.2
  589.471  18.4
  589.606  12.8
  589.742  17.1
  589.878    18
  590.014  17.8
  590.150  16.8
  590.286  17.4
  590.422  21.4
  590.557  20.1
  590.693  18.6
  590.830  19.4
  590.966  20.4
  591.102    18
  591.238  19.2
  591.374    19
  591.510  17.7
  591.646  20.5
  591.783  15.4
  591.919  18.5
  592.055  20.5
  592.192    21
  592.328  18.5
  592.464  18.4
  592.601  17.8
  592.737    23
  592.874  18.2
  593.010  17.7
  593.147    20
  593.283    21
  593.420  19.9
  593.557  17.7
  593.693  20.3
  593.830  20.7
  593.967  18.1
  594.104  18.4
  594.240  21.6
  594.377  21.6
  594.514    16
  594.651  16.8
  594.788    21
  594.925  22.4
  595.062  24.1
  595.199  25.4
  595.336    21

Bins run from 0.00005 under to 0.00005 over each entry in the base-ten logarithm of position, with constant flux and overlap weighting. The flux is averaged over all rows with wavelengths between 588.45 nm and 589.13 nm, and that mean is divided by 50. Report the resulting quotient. 0.29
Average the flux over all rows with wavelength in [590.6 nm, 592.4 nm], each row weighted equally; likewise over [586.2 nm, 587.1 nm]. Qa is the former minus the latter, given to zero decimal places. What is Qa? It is 0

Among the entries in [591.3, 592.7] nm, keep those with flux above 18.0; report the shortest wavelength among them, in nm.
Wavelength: 591.374 nm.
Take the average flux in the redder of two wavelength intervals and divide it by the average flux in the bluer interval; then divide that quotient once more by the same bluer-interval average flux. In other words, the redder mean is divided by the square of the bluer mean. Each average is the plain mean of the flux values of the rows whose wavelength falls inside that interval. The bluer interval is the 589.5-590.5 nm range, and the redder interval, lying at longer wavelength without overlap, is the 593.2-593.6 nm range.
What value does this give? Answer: 0.065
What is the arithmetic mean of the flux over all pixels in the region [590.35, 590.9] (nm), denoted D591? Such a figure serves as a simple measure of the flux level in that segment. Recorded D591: 19.9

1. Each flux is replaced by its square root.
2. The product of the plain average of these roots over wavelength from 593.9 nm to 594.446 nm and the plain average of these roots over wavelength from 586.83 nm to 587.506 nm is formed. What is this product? 18.4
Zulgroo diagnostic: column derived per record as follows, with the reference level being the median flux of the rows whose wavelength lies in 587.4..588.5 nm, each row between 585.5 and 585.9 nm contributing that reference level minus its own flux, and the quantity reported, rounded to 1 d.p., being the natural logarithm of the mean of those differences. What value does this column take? 0.3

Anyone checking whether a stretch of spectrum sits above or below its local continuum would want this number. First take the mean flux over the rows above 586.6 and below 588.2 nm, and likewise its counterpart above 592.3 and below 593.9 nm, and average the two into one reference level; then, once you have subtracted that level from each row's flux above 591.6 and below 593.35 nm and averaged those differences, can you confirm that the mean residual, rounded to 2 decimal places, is -0.06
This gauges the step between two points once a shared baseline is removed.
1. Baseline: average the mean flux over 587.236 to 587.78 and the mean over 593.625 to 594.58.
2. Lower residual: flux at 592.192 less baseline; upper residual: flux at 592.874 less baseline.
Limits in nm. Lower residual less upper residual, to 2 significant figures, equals 2.8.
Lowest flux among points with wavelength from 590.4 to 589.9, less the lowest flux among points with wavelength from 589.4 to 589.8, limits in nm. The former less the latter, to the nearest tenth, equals 4.0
